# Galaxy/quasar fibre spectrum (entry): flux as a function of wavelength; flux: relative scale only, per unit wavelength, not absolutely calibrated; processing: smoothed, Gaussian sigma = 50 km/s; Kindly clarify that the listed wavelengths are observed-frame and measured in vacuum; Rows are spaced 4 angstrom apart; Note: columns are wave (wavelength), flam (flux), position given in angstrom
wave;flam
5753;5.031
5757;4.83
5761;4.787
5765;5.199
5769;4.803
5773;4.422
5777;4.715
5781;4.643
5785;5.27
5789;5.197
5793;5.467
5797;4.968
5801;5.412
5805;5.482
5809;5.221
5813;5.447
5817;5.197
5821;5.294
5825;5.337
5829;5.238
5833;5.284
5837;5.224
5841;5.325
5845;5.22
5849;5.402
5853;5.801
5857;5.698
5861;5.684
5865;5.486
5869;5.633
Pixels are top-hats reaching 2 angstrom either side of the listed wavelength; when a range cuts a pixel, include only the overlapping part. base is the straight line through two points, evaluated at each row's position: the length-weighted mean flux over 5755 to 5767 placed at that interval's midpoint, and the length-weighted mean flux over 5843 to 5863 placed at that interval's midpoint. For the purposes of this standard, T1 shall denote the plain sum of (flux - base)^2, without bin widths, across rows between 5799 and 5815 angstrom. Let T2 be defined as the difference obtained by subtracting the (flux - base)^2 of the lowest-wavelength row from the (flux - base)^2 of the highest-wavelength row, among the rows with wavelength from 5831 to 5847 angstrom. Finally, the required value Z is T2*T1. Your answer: 0.008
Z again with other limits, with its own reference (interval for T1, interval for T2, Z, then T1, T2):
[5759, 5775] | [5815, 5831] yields 0.005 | 0.47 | 0.01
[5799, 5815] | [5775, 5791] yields -0.013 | 0.13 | -0.11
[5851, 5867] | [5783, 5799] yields 0.002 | 0.10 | 0.02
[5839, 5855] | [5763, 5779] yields 0.010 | 0.18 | 0.06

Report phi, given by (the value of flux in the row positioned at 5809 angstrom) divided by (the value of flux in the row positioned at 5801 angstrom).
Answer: 0.96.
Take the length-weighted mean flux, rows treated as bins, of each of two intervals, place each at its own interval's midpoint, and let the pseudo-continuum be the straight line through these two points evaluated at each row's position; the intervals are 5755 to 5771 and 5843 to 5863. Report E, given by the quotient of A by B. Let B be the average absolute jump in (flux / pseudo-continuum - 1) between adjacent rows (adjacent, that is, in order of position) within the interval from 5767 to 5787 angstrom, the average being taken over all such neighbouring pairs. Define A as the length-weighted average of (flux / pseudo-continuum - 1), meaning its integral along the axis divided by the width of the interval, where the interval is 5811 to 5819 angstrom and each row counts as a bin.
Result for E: 0.1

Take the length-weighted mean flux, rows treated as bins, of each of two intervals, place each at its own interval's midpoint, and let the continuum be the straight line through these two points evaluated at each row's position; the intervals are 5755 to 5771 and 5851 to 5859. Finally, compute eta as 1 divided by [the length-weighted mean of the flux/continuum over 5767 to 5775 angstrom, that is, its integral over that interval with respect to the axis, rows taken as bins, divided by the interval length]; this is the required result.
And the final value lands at 1.08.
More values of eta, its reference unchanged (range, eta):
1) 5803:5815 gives 0.99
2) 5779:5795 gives 1.00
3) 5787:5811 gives 0.99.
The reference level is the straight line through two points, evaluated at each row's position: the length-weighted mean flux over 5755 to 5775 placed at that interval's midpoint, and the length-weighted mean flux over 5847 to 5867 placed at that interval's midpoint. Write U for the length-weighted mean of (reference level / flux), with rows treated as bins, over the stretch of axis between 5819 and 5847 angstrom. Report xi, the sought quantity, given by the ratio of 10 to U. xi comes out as 9.8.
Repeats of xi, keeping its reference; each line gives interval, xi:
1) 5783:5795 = 10.6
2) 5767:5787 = 9.7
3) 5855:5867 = 9.9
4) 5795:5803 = 10.1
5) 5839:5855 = 9.8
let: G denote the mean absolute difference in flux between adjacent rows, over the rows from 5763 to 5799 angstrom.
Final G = 0.33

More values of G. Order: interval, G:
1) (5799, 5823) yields 0.18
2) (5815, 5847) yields 0.08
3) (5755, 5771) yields 0.28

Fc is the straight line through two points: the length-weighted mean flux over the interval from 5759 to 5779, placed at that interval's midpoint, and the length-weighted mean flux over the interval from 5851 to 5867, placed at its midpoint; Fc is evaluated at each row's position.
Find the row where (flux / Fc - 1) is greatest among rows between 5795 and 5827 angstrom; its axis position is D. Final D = 5805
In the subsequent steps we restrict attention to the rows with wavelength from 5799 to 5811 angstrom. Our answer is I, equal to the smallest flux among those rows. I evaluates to 5.221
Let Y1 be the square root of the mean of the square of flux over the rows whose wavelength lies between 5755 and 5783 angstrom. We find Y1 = 4.78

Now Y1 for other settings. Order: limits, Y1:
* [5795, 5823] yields 5.29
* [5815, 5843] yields 5.27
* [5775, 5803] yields 5.11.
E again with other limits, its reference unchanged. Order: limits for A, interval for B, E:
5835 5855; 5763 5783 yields -0.3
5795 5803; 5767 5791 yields 0.1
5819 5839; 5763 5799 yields -0.3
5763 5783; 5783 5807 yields -0.9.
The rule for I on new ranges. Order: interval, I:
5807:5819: 5.197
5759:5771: 4.787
